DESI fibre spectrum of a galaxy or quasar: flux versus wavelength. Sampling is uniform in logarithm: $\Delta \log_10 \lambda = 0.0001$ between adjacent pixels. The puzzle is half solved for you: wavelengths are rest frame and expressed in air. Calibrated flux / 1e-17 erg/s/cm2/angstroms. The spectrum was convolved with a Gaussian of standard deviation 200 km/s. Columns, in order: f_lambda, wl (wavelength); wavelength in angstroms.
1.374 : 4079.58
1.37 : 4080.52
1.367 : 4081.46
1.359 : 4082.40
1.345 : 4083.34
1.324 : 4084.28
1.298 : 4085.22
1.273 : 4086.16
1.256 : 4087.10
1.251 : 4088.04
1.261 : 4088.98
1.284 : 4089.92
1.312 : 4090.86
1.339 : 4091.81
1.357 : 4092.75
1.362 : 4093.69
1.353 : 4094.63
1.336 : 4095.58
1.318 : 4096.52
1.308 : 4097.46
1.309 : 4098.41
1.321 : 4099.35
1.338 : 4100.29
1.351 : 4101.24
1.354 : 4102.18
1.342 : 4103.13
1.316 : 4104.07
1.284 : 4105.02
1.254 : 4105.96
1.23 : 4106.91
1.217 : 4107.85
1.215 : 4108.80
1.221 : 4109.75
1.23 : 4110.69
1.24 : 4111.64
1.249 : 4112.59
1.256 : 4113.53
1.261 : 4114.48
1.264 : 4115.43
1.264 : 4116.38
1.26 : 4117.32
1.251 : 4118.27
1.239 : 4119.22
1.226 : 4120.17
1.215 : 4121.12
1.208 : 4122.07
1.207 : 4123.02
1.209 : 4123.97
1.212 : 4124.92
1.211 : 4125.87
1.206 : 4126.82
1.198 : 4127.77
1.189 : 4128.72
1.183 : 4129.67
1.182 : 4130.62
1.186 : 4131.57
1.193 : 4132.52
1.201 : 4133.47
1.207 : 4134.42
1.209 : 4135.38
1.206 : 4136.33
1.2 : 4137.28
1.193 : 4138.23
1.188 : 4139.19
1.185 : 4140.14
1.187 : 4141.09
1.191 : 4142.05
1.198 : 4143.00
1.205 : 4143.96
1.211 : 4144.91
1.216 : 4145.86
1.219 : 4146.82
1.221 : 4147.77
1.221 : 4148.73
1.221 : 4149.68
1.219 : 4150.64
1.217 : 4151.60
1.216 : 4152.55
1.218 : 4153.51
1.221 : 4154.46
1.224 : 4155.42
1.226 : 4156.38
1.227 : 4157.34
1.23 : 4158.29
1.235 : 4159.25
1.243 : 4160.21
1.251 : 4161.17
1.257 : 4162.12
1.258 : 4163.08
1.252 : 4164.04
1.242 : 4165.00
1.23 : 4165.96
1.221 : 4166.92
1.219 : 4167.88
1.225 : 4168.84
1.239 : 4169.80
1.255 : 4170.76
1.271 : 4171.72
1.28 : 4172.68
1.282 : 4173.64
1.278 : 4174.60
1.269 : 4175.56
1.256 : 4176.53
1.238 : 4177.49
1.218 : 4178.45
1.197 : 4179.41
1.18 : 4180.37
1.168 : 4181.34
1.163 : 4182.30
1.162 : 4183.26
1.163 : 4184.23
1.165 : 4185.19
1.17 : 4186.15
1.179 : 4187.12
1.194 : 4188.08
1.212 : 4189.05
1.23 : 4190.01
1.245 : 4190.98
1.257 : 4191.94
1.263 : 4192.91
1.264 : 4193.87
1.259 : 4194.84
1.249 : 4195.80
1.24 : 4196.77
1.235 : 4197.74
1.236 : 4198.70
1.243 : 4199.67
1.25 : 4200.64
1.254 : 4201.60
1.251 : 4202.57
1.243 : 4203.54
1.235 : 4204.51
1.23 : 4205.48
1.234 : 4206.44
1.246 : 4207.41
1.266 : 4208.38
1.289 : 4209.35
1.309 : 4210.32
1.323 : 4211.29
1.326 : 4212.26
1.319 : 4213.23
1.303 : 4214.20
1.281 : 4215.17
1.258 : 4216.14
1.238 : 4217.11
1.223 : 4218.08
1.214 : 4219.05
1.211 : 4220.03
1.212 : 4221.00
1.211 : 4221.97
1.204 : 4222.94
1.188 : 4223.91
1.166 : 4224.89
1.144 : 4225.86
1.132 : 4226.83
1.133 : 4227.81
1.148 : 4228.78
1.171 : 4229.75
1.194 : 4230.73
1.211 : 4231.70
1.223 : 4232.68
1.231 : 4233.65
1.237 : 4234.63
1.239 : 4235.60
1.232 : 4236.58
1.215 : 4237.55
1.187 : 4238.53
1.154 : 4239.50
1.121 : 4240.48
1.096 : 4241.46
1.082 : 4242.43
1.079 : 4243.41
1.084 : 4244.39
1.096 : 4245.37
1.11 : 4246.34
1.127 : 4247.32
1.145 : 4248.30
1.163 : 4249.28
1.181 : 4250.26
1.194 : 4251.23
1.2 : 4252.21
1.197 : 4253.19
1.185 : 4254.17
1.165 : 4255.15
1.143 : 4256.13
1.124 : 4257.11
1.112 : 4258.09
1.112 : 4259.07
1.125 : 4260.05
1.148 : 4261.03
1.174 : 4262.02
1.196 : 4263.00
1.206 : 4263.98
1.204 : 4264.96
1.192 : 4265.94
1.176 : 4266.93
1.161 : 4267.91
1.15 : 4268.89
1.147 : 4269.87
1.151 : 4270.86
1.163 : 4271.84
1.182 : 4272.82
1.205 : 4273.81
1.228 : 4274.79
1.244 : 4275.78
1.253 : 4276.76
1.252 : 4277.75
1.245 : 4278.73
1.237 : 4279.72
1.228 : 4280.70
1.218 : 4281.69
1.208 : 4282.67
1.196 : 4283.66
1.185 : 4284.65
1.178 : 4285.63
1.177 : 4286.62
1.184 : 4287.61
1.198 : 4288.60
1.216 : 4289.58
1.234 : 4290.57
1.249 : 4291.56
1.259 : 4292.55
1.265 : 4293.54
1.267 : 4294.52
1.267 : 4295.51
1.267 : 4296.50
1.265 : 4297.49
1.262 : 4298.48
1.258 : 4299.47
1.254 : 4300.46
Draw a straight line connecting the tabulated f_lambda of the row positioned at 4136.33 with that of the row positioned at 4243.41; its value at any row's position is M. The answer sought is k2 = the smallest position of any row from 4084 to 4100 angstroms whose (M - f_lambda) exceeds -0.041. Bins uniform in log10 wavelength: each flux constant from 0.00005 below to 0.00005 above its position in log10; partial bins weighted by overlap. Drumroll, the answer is 4085.22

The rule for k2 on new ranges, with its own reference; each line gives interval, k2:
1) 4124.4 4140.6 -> 4124.92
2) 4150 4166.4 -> 4150.64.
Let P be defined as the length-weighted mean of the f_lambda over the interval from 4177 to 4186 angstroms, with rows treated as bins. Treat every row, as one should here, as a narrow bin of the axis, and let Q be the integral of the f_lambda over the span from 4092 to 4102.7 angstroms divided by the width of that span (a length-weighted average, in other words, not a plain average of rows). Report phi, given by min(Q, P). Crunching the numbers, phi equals 1.18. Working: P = 1.18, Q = 1.34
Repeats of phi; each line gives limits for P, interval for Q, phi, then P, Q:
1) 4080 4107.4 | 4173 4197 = 1.22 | 1.32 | 1.22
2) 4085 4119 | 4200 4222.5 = 1.26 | 1.29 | 1.26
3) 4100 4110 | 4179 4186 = 1.17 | 1.28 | 1.17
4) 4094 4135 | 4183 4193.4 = 1.20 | 1.25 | 1.20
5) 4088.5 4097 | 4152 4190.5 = 1.22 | 1.33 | 1.22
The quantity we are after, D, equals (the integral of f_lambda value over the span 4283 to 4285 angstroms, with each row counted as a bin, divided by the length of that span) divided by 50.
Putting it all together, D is 0.0238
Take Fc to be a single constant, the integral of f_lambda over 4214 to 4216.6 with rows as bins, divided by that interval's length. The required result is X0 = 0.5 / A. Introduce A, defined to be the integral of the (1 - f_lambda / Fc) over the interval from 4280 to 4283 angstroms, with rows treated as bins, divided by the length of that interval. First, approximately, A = 0.046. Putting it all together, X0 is 11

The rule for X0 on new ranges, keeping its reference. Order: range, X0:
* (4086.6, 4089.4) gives 28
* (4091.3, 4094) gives -9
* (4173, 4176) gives 269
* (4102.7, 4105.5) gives -19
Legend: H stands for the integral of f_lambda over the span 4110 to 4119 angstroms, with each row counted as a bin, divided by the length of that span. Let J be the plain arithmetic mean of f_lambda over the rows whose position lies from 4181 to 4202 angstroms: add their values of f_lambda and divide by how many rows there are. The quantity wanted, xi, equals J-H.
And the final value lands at -0.03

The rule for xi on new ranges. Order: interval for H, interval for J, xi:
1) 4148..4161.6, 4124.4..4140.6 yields -0.03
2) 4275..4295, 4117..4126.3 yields 0.00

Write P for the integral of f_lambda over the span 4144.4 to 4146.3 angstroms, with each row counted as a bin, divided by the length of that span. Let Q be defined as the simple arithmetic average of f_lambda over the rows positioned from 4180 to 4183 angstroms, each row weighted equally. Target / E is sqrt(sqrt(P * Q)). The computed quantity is 1.09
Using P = 1.22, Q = 1.17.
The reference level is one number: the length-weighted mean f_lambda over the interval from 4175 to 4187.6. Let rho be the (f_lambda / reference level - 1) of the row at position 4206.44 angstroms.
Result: 0.033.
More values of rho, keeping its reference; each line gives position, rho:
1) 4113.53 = 0.051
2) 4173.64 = 0.073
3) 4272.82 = -0.011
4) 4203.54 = 0.040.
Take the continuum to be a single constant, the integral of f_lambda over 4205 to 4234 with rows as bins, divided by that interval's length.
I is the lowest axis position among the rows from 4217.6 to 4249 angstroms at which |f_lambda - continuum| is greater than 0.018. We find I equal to 4222.94 angstroms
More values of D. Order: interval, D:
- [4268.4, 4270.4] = 0.0229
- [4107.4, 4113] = 0.0245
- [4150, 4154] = 0.0244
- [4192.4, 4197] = 0.0251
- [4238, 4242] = 0.0228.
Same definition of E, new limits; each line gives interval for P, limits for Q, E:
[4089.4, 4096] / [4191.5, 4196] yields 1.14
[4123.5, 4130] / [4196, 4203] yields 1.11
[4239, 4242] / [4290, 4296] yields 1.09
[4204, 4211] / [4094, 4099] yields 1.14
